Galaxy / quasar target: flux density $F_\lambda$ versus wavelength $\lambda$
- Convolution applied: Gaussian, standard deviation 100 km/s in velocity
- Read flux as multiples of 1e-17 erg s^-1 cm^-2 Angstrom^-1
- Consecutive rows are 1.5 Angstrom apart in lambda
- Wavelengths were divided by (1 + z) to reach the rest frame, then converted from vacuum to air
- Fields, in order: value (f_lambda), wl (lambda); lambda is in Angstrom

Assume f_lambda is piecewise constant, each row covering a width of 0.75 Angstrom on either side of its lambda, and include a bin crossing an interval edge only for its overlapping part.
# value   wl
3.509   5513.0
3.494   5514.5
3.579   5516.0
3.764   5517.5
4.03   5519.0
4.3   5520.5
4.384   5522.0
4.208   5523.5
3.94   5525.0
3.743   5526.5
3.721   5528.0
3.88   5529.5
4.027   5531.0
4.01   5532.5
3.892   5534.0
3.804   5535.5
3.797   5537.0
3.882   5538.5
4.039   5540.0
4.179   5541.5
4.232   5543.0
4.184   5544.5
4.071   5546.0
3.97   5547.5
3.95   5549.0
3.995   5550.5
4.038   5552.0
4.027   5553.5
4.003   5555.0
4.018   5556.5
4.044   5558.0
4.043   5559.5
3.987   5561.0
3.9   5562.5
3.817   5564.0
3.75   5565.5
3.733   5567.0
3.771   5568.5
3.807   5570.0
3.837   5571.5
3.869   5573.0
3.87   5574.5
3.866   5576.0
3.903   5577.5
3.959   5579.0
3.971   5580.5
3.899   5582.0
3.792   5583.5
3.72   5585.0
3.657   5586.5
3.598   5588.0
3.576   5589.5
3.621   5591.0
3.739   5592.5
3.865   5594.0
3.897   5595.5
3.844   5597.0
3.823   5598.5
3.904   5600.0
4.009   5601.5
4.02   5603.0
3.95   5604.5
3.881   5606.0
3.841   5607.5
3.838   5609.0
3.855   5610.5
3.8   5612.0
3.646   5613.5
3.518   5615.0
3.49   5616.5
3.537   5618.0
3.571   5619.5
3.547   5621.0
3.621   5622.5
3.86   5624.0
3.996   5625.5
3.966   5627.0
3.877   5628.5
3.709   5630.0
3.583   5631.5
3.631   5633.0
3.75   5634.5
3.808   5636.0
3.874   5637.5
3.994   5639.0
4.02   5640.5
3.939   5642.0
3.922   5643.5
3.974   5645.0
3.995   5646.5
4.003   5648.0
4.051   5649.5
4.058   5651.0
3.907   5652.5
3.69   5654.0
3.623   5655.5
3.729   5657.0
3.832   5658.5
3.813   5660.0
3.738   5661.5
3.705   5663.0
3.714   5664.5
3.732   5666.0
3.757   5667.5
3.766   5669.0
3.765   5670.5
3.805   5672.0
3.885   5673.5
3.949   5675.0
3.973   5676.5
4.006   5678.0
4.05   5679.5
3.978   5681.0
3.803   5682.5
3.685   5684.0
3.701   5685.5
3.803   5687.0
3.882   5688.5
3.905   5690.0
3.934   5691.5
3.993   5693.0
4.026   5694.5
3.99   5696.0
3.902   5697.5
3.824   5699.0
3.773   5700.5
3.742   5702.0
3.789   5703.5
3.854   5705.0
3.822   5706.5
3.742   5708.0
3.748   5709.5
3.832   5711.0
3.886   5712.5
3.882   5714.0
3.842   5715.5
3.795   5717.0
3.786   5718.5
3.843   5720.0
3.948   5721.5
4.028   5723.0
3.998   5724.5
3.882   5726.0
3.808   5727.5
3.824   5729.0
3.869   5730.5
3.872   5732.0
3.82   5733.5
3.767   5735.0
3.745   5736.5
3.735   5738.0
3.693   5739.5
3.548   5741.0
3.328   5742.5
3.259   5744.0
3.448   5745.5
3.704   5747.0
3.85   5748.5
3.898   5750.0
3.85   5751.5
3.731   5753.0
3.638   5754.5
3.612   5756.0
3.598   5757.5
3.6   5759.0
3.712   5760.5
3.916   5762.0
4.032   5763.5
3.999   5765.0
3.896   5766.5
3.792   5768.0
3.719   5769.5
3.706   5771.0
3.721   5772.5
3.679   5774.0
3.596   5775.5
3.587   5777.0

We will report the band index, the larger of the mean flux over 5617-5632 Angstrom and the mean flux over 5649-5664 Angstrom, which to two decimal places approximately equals 3.81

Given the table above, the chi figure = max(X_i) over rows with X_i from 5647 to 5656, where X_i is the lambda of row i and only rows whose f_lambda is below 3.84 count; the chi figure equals 5655.5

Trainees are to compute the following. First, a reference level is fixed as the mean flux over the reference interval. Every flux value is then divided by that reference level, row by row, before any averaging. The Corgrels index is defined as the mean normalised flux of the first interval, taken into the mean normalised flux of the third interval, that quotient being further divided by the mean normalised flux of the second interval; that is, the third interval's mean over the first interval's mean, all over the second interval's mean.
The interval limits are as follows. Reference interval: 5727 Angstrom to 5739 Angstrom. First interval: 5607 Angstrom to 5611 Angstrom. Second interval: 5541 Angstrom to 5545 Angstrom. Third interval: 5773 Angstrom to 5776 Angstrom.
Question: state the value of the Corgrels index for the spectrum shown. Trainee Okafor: 0.86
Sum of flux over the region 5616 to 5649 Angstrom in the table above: 83.7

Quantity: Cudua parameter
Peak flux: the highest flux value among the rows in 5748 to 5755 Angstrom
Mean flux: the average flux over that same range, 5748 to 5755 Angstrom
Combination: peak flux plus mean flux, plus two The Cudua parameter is 9.7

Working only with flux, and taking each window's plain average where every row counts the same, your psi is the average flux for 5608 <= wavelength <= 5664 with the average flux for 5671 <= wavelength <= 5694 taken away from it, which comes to -0.09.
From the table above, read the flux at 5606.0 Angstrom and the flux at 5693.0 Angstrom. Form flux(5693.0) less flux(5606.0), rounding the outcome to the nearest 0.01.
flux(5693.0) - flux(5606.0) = 0.11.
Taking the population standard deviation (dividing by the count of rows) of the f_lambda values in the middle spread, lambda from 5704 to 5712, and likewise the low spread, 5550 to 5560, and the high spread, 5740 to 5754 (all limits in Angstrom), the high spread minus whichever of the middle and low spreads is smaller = 0.21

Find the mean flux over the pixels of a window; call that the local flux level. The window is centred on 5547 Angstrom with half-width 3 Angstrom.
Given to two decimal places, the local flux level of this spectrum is 4.04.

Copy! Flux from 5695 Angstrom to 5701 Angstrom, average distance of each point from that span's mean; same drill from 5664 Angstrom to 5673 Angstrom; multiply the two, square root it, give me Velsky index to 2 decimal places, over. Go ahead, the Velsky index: 0.04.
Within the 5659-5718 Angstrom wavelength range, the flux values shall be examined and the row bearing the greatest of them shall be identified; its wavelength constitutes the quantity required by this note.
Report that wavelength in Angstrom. 5679.5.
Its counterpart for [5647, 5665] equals 5651.0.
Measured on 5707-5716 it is 5712.5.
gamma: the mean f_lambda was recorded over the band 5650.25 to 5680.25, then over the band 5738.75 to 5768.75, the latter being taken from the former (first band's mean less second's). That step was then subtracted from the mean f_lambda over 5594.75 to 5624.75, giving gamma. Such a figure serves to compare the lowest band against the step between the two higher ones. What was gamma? 3.65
